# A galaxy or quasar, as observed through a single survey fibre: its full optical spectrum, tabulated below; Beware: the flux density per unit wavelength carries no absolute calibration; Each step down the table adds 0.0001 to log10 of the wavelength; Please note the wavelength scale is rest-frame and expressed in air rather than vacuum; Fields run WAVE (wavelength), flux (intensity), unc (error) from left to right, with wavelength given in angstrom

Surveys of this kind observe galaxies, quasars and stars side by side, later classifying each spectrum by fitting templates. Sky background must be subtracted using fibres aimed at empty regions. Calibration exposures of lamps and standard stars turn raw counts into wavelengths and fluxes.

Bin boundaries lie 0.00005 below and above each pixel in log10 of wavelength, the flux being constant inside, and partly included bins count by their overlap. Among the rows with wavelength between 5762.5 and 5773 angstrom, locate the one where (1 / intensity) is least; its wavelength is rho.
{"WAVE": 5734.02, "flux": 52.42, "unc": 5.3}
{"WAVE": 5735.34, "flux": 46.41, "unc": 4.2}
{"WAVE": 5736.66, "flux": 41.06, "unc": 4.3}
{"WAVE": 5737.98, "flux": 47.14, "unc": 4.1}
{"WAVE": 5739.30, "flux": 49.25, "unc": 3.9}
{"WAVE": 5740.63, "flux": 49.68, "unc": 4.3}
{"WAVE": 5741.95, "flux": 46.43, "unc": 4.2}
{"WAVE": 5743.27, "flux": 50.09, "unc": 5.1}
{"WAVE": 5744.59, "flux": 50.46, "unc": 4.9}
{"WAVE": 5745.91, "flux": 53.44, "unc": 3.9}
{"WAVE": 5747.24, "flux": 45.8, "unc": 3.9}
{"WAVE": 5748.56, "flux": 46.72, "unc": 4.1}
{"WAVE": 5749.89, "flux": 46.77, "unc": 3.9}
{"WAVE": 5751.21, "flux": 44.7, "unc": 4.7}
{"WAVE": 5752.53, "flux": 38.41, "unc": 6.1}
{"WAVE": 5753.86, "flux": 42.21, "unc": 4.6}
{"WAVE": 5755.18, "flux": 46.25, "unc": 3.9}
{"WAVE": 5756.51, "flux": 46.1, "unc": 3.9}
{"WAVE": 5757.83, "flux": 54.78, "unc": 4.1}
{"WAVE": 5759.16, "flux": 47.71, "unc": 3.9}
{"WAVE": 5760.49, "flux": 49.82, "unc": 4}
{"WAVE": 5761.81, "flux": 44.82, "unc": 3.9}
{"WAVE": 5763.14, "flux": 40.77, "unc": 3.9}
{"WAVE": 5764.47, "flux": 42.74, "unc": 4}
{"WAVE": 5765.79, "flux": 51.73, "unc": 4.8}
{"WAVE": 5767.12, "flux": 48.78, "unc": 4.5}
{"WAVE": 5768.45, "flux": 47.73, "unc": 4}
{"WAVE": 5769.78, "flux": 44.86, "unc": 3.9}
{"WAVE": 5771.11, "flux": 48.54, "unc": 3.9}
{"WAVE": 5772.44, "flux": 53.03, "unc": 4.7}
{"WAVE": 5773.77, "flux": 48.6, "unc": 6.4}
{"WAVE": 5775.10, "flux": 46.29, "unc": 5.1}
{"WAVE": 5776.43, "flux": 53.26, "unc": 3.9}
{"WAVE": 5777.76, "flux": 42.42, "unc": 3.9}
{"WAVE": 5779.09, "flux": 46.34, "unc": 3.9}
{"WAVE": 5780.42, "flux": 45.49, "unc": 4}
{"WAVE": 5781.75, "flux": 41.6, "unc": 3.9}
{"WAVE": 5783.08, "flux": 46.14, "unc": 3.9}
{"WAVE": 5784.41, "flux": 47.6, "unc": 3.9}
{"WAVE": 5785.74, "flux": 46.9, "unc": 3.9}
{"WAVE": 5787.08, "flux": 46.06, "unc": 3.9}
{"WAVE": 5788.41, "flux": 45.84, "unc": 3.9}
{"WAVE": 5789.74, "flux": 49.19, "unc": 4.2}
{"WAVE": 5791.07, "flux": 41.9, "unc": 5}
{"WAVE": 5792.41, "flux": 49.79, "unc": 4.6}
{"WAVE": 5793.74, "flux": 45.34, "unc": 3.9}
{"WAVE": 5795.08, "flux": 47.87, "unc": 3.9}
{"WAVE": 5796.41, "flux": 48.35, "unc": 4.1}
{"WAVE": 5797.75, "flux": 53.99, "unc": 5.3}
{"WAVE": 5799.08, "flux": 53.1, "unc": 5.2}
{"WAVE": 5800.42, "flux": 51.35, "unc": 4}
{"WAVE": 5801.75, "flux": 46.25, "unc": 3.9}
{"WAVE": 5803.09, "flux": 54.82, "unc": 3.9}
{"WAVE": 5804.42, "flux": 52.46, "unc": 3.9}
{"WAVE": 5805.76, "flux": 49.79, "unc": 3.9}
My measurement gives 5772.44 angstrom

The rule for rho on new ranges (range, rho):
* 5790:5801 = 5797.75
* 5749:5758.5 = 5757.83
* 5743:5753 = 5745.91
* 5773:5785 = 5776.43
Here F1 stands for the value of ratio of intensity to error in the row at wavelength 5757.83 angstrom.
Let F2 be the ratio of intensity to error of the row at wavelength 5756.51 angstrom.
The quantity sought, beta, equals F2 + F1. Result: 25.2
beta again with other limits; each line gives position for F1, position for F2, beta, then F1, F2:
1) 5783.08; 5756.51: 23.7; 12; 11.8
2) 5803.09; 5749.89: 26.0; 14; 12.0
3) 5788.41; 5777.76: 22.6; 12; 10.9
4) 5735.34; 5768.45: 23.0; 11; 11.9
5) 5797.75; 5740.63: 21.7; 10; 11.6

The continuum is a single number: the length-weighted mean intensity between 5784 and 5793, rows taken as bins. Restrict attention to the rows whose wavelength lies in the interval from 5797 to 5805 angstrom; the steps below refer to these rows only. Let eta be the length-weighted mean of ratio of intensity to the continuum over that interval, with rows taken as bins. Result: 1.11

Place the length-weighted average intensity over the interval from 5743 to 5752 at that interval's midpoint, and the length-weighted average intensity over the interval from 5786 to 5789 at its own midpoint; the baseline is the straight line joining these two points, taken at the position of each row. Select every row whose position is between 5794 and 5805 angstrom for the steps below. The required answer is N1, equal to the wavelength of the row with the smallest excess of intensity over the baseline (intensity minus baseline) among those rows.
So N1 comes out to 5801.75 angstrom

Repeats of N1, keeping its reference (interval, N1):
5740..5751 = 5747.24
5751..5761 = 5752.53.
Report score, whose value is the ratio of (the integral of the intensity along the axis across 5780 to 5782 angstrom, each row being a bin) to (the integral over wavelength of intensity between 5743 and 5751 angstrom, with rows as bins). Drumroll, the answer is 0.23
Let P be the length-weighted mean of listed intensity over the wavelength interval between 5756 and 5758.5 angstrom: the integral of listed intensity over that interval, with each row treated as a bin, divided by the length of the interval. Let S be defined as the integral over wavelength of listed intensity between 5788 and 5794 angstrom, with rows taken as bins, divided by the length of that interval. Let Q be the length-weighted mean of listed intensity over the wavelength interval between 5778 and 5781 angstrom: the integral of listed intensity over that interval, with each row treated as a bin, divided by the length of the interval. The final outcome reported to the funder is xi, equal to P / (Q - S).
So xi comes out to -47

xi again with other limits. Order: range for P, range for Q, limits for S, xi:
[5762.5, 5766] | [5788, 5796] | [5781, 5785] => 27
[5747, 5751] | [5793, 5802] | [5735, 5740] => 12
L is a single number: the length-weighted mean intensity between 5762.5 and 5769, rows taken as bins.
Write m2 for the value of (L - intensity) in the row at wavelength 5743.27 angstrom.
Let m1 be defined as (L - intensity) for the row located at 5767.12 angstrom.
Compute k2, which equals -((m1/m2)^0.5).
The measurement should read -0.81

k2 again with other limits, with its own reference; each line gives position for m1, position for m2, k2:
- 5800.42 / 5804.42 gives -0.90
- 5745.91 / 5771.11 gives -1.80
